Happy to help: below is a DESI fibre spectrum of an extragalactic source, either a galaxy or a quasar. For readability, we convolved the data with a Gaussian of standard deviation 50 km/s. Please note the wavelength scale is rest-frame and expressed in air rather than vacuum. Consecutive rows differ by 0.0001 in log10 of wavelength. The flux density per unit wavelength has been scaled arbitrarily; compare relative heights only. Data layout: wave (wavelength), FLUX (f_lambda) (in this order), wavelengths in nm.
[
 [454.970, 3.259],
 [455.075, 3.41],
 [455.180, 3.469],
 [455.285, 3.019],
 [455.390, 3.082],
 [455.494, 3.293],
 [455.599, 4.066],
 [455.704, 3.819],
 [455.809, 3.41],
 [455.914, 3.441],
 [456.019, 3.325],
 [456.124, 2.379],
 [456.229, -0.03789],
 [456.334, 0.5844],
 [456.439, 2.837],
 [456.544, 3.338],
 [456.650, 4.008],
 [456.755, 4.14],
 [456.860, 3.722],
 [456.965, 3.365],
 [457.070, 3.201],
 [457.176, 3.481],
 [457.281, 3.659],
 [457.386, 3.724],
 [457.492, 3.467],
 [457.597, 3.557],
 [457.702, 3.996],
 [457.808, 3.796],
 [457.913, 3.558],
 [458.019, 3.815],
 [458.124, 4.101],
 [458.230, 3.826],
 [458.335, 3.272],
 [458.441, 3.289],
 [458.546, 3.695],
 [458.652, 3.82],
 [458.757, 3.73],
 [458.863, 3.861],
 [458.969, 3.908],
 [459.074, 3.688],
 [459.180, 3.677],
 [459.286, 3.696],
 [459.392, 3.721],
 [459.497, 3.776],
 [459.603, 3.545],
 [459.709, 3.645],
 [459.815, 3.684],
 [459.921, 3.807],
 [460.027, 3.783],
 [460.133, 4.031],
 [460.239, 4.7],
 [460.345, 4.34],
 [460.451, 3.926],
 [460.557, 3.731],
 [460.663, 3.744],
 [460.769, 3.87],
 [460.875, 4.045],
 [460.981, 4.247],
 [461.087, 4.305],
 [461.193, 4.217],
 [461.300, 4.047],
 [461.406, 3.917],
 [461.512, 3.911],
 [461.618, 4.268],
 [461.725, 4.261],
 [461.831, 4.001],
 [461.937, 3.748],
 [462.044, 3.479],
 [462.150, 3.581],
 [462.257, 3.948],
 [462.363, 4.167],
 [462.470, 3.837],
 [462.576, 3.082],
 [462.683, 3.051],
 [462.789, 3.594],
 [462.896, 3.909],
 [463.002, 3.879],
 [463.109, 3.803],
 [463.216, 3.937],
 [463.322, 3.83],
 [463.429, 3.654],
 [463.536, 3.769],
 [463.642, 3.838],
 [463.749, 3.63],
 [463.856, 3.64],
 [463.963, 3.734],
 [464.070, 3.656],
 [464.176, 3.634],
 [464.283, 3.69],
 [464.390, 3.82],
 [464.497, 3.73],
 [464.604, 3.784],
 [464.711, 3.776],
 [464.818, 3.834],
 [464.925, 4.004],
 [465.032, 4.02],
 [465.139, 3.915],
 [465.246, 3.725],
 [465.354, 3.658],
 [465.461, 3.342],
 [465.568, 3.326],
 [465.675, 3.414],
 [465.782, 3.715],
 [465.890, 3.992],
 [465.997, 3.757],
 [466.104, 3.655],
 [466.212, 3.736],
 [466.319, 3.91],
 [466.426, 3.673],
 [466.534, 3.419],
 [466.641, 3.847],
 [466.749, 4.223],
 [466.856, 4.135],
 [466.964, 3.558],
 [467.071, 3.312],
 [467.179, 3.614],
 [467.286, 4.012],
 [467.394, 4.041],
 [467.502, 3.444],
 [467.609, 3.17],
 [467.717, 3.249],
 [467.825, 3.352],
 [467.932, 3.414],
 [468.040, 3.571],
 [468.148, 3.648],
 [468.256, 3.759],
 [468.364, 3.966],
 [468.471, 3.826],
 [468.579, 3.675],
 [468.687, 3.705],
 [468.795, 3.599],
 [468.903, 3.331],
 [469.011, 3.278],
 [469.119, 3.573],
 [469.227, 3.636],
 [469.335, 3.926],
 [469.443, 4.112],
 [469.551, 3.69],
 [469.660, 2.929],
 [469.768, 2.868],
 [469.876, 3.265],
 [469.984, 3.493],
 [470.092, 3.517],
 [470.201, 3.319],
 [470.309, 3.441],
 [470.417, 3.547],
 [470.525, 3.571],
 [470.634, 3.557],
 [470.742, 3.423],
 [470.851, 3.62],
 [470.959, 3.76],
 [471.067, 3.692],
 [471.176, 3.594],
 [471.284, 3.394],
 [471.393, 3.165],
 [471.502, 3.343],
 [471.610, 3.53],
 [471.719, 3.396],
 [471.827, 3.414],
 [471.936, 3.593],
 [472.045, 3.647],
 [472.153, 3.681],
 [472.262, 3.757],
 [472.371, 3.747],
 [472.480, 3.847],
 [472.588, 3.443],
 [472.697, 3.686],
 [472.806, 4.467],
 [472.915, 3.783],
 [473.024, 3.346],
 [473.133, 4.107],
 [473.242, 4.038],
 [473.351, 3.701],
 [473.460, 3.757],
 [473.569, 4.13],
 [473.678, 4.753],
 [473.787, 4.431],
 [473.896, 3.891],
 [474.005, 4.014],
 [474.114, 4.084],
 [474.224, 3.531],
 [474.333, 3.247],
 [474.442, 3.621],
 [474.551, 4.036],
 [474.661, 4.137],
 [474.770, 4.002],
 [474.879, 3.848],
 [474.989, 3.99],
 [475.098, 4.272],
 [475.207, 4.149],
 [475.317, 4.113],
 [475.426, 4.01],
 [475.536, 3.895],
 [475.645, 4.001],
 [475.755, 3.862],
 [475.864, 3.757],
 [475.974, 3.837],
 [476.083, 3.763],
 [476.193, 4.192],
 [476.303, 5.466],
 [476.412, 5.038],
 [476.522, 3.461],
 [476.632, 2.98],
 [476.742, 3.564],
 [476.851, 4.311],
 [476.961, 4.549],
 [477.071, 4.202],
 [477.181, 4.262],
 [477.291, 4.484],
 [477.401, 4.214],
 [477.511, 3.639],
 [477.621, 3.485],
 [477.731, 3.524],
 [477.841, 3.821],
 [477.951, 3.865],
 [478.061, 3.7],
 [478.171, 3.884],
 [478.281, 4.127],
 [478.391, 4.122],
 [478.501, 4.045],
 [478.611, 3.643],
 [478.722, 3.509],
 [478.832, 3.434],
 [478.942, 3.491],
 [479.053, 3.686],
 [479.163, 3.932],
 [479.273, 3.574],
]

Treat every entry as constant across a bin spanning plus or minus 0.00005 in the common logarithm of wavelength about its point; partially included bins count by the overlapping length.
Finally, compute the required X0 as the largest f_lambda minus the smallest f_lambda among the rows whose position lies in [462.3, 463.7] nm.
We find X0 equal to 1.1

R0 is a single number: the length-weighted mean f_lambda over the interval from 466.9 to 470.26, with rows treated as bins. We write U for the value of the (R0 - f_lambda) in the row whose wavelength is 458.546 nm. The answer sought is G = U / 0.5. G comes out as -0.3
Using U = -0.2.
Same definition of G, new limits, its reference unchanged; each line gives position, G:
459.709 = -0.2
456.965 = 0.4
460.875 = -1.0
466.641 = -0.6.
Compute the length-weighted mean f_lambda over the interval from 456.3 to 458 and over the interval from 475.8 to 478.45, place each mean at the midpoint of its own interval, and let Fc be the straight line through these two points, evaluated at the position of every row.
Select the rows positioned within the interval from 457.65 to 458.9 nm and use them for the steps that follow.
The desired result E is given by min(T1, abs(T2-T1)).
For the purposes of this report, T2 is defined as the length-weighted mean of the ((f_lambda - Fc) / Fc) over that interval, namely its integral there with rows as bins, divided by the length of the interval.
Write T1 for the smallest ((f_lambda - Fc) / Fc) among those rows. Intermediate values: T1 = -0.058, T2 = 0.07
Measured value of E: -0.06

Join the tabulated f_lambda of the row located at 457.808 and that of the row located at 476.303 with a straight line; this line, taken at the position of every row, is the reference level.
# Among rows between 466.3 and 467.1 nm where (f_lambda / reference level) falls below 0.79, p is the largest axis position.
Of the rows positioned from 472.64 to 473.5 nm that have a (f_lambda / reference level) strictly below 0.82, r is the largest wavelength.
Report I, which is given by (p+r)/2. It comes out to 470.27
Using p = 467.071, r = 473.460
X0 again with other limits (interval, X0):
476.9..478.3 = 1.1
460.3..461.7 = 0.6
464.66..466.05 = 0.7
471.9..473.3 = 1.1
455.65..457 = 4.2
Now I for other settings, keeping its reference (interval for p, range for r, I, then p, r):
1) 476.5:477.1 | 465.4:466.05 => 471.37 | 477.071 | 465.675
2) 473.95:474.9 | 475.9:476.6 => 475.70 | 474.879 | 476.522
